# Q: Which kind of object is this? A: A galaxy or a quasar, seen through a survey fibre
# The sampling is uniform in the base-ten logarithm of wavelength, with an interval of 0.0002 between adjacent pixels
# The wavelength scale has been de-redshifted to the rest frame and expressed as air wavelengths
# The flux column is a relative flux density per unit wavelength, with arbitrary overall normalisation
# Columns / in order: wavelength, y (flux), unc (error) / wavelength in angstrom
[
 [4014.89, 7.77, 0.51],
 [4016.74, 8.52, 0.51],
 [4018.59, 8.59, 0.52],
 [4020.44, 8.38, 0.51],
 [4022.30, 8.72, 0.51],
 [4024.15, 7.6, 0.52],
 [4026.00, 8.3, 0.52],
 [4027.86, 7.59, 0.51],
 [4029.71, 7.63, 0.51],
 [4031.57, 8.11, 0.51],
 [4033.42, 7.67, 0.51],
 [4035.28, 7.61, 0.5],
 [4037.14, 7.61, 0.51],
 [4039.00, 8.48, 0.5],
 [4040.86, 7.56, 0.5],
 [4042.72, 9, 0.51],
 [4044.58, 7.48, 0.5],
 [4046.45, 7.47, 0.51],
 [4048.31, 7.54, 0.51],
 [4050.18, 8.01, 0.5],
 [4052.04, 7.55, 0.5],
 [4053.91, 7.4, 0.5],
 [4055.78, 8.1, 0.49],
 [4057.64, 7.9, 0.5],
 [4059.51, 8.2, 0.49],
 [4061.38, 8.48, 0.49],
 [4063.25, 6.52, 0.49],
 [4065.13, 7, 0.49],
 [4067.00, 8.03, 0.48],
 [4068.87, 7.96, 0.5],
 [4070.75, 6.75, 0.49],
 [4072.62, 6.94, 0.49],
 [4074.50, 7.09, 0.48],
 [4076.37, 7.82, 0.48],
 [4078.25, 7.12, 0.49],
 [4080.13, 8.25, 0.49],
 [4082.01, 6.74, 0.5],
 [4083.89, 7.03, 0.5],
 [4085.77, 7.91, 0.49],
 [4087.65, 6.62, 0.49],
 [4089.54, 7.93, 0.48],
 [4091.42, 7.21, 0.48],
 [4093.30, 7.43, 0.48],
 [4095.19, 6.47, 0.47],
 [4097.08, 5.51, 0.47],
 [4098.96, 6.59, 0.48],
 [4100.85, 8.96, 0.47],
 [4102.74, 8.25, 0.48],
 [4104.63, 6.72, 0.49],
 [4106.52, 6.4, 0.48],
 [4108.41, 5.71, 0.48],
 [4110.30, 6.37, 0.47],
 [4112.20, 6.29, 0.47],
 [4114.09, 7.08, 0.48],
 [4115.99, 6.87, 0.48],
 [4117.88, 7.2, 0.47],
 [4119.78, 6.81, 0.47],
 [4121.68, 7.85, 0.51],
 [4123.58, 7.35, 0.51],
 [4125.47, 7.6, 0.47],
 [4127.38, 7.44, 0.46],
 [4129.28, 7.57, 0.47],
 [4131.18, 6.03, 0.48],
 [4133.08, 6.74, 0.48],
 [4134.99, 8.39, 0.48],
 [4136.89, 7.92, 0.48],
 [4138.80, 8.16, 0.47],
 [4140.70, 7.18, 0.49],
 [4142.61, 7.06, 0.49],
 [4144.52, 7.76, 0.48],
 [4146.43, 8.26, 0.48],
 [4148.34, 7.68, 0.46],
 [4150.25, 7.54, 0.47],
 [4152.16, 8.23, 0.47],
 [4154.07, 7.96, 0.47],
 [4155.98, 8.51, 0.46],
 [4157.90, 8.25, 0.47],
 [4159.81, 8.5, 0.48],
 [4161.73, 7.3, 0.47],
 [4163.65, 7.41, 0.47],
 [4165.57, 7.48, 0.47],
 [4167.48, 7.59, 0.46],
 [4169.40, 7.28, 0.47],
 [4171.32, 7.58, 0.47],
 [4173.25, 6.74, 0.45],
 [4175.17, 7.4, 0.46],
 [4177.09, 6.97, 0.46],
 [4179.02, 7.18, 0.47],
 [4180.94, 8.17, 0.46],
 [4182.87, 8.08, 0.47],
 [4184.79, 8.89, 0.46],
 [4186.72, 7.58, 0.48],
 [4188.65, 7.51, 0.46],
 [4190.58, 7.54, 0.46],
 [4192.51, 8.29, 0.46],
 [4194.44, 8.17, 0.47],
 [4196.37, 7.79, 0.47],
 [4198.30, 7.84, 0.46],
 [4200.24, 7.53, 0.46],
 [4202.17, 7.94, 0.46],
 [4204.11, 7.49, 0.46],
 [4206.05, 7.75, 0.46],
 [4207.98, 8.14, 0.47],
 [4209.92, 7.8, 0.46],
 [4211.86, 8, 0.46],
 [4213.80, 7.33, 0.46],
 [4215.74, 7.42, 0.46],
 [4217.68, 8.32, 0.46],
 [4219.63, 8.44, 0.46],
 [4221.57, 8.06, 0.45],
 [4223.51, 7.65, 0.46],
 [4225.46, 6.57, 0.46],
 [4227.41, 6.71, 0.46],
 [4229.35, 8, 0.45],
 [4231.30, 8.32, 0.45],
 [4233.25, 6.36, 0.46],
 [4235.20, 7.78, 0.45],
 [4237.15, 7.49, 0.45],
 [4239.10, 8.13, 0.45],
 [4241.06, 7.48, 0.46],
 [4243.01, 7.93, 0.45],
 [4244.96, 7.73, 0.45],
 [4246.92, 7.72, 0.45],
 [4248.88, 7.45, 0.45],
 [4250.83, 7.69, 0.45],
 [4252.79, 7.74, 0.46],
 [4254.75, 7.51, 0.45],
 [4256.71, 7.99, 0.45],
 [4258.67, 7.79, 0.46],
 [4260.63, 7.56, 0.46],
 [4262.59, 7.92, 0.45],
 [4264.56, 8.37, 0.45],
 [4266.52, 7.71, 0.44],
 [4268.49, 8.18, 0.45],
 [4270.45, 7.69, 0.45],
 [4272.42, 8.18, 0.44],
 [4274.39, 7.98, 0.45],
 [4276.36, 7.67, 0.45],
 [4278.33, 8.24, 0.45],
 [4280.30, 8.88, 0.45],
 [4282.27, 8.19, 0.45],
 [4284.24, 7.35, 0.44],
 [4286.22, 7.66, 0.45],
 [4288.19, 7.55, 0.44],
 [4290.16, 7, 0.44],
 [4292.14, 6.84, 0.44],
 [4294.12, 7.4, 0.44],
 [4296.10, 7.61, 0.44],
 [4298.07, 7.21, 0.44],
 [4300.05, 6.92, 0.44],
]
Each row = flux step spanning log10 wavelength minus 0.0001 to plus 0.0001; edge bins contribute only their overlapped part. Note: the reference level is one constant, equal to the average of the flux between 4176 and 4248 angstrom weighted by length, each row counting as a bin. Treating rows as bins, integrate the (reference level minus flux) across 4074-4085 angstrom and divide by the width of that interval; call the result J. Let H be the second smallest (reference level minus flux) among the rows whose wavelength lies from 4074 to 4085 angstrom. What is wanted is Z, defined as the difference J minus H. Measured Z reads 0.46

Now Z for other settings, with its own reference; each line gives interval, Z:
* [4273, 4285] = 0.17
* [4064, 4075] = 0.67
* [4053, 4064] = 0.41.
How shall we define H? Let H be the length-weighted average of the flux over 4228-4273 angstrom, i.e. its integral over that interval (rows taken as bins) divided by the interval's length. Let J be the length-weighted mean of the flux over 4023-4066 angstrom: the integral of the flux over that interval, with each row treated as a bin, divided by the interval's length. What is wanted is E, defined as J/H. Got 1.00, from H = 7.76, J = 7.78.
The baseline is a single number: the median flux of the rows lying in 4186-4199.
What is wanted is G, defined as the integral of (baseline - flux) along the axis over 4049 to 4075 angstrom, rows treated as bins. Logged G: 6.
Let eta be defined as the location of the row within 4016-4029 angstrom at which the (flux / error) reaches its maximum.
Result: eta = 4022.30 angstrom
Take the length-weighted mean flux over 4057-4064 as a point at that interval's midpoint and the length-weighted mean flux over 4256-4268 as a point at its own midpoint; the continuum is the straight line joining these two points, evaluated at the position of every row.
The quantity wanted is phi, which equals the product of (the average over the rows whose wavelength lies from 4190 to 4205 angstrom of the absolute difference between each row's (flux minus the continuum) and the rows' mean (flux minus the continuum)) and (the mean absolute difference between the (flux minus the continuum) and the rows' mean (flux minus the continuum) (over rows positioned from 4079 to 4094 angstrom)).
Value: 0.116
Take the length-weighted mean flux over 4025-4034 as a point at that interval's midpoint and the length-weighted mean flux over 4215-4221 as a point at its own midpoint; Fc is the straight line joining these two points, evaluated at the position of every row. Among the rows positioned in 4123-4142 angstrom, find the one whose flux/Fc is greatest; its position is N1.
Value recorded 4134.99 angstrom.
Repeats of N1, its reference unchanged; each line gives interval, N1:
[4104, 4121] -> 4117.88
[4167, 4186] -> 4184.79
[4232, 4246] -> 4239.10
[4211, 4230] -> 4219.63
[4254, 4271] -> 4264.56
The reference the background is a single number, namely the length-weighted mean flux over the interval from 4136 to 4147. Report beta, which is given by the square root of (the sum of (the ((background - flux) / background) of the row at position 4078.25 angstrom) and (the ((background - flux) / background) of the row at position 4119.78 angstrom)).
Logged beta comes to 0.44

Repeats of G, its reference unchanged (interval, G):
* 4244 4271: 0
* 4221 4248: 6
